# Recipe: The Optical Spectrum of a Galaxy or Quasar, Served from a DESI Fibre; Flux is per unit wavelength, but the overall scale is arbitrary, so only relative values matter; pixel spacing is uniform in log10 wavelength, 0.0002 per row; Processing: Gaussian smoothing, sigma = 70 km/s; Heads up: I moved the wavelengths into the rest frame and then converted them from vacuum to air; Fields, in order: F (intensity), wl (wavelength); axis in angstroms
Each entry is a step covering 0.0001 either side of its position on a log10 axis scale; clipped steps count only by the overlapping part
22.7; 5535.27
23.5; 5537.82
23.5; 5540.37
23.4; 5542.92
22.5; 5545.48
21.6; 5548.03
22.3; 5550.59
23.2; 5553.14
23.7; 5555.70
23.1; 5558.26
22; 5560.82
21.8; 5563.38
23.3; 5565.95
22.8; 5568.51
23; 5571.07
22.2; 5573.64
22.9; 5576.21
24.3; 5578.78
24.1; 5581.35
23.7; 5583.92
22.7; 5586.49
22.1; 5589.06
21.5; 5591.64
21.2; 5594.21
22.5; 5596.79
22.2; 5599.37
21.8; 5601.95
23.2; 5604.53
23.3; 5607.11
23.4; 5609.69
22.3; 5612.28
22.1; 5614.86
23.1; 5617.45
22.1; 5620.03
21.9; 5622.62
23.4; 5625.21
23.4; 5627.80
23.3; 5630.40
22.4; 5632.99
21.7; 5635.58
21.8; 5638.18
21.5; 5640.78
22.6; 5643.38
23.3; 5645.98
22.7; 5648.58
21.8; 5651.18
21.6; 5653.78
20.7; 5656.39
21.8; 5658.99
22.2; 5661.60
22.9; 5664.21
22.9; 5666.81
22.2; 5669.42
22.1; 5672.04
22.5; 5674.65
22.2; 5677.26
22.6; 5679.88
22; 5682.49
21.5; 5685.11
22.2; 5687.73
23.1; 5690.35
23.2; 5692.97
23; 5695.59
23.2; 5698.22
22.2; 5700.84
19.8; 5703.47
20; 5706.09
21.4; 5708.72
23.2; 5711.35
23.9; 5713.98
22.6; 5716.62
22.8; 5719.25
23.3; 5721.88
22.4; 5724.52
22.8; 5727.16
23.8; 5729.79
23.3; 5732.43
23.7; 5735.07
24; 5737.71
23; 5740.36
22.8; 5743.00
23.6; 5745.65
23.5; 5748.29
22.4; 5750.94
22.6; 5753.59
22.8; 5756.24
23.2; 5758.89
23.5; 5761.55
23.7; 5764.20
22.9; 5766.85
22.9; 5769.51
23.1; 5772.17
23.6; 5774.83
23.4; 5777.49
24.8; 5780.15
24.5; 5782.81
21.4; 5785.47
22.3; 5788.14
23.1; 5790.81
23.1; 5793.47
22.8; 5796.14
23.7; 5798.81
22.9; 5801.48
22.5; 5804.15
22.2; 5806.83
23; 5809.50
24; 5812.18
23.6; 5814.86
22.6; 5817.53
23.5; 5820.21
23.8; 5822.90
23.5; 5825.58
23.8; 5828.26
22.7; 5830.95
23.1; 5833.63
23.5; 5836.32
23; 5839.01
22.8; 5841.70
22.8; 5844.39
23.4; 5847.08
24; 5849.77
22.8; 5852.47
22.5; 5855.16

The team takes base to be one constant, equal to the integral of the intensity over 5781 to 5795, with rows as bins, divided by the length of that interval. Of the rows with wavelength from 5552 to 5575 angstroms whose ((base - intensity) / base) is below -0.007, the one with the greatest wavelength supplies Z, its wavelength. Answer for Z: 5565.95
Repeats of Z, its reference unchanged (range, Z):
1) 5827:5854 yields 5849.77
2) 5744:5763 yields 5761.55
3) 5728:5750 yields 5748.29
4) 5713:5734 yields 5732.43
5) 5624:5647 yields 5645.98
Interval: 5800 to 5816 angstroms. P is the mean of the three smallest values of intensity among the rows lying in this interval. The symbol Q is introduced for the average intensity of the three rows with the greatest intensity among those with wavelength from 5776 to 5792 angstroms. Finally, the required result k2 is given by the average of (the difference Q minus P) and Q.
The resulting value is 13.0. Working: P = 22.5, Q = 24.2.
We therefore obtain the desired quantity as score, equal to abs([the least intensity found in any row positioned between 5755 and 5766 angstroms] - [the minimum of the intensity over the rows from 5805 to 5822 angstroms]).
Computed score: 0.6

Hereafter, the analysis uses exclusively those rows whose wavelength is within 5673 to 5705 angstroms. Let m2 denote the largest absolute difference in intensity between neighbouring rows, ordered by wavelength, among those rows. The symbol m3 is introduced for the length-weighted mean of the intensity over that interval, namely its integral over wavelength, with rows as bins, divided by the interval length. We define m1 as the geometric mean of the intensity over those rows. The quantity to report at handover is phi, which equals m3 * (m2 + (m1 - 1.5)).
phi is 516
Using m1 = 22.3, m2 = 2.4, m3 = 22.3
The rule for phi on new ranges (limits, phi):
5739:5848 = 573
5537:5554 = 508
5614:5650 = 507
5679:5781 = 543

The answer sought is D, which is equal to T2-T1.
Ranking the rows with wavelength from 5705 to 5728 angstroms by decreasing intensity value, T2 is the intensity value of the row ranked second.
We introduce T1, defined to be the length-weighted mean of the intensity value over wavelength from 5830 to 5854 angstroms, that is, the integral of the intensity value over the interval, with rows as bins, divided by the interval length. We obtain 0.2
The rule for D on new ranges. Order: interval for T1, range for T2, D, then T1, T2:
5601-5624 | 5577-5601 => 1.5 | 22.6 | 24.1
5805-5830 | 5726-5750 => 0.5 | 23.3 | 23.8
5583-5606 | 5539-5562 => 1.2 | 22.3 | 23.5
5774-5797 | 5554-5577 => 0.1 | 23.2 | 23.3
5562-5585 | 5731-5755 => 0.6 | 23.1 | 23.7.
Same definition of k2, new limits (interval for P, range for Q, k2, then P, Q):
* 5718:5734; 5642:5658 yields 11.5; 22.7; 22.9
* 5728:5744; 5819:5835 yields 12.2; 23.0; 23.7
